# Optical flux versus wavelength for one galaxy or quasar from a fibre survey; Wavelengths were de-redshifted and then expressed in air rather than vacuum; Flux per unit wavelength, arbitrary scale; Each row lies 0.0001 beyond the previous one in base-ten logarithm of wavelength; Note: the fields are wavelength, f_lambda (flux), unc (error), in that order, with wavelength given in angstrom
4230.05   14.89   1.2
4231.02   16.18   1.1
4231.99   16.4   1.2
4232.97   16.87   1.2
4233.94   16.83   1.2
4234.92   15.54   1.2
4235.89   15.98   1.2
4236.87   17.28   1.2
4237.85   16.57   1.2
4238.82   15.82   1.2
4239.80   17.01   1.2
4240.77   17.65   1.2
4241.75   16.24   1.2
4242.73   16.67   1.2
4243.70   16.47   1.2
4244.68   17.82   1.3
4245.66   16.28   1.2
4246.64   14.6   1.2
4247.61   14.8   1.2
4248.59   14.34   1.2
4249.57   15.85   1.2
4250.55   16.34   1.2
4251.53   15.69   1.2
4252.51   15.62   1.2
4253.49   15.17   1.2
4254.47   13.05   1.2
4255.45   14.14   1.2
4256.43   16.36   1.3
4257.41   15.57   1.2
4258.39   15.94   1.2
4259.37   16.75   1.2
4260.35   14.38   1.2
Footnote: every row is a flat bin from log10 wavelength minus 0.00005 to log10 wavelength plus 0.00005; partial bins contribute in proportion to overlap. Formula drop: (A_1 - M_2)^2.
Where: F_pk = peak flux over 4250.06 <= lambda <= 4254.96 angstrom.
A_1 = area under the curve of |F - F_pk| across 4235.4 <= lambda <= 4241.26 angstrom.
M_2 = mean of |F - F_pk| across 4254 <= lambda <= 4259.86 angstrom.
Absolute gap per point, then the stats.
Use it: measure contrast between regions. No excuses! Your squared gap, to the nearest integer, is 8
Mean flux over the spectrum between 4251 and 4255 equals 14.9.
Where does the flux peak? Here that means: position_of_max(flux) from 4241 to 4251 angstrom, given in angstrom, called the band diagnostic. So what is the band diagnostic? 4244.68 angstrom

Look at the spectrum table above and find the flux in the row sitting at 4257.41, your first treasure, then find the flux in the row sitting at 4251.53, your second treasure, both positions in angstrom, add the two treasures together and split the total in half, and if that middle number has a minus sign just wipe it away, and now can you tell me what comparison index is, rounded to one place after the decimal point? 15.6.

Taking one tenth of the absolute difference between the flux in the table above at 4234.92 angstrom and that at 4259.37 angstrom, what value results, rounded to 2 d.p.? 0.12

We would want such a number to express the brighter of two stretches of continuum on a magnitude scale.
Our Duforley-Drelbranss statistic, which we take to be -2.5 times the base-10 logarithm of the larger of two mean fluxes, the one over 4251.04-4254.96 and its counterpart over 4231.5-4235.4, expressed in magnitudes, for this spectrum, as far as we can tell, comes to -3.04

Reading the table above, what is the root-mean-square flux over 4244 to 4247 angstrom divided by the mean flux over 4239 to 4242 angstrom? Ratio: 0.96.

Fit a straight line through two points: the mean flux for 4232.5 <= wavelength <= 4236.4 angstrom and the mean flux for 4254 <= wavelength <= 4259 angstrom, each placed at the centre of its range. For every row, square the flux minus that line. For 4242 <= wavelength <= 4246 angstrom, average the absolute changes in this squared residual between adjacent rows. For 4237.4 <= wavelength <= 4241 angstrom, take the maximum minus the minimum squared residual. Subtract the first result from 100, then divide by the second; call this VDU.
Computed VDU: 34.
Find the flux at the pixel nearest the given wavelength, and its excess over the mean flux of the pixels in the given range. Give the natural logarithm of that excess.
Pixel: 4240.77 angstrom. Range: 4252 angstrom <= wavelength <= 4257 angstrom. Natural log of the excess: 1.0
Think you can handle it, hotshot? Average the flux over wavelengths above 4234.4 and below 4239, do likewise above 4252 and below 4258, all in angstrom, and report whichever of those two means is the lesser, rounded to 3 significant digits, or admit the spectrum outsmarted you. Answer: 15.0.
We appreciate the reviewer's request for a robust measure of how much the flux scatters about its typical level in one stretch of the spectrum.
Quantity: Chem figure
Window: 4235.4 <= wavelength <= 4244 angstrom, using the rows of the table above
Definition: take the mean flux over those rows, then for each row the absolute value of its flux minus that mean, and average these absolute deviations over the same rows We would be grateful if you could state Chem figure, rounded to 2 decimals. 0.46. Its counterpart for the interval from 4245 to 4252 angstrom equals 0.72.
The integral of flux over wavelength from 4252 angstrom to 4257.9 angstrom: 88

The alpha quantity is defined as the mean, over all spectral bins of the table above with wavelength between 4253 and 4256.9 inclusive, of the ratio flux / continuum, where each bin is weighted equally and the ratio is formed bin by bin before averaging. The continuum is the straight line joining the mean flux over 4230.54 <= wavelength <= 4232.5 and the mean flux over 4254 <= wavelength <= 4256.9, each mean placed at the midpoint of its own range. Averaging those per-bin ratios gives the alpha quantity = 1.01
